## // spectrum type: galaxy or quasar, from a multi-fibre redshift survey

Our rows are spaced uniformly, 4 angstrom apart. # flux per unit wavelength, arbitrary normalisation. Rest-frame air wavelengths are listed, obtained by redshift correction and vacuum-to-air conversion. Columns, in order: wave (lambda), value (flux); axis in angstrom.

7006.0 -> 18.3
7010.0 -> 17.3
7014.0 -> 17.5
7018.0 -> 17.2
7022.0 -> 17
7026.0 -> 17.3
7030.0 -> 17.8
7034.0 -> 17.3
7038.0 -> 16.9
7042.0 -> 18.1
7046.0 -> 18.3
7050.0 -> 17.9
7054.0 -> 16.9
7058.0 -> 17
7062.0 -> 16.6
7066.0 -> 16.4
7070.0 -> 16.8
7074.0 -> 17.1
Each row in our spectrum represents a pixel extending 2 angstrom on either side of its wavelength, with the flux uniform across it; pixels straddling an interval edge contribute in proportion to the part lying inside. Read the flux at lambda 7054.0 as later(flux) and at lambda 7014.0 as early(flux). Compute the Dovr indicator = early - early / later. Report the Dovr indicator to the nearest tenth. 16.5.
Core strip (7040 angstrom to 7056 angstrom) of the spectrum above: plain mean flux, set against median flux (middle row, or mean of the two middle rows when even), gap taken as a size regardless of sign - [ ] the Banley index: 0.200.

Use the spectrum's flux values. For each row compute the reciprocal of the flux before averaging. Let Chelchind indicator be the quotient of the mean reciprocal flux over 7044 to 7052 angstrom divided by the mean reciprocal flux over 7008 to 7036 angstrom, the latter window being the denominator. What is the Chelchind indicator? 0.96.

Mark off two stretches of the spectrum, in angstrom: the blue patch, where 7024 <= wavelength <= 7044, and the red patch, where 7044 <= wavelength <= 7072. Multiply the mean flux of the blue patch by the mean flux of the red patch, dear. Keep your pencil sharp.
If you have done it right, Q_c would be 299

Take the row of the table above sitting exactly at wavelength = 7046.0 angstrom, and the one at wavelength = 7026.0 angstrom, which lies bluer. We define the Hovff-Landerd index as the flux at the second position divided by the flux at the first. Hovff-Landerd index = 0.945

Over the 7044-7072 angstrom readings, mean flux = 17.13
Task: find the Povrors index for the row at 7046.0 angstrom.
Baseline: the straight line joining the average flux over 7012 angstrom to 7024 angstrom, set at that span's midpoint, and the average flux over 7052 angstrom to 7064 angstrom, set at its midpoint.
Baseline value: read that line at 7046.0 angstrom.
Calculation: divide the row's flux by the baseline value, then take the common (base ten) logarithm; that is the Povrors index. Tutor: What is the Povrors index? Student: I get 0.033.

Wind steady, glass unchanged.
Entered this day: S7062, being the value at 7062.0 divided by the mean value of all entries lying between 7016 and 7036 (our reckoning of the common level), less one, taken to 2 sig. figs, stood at -0.042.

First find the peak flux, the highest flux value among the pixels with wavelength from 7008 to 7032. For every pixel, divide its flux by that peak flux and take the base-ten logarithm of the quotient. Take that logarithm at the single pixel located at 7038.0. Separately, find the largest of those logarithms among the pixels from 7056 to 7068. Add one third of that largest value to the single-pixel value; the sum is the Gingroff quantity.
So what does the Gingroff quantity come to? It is -0.029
